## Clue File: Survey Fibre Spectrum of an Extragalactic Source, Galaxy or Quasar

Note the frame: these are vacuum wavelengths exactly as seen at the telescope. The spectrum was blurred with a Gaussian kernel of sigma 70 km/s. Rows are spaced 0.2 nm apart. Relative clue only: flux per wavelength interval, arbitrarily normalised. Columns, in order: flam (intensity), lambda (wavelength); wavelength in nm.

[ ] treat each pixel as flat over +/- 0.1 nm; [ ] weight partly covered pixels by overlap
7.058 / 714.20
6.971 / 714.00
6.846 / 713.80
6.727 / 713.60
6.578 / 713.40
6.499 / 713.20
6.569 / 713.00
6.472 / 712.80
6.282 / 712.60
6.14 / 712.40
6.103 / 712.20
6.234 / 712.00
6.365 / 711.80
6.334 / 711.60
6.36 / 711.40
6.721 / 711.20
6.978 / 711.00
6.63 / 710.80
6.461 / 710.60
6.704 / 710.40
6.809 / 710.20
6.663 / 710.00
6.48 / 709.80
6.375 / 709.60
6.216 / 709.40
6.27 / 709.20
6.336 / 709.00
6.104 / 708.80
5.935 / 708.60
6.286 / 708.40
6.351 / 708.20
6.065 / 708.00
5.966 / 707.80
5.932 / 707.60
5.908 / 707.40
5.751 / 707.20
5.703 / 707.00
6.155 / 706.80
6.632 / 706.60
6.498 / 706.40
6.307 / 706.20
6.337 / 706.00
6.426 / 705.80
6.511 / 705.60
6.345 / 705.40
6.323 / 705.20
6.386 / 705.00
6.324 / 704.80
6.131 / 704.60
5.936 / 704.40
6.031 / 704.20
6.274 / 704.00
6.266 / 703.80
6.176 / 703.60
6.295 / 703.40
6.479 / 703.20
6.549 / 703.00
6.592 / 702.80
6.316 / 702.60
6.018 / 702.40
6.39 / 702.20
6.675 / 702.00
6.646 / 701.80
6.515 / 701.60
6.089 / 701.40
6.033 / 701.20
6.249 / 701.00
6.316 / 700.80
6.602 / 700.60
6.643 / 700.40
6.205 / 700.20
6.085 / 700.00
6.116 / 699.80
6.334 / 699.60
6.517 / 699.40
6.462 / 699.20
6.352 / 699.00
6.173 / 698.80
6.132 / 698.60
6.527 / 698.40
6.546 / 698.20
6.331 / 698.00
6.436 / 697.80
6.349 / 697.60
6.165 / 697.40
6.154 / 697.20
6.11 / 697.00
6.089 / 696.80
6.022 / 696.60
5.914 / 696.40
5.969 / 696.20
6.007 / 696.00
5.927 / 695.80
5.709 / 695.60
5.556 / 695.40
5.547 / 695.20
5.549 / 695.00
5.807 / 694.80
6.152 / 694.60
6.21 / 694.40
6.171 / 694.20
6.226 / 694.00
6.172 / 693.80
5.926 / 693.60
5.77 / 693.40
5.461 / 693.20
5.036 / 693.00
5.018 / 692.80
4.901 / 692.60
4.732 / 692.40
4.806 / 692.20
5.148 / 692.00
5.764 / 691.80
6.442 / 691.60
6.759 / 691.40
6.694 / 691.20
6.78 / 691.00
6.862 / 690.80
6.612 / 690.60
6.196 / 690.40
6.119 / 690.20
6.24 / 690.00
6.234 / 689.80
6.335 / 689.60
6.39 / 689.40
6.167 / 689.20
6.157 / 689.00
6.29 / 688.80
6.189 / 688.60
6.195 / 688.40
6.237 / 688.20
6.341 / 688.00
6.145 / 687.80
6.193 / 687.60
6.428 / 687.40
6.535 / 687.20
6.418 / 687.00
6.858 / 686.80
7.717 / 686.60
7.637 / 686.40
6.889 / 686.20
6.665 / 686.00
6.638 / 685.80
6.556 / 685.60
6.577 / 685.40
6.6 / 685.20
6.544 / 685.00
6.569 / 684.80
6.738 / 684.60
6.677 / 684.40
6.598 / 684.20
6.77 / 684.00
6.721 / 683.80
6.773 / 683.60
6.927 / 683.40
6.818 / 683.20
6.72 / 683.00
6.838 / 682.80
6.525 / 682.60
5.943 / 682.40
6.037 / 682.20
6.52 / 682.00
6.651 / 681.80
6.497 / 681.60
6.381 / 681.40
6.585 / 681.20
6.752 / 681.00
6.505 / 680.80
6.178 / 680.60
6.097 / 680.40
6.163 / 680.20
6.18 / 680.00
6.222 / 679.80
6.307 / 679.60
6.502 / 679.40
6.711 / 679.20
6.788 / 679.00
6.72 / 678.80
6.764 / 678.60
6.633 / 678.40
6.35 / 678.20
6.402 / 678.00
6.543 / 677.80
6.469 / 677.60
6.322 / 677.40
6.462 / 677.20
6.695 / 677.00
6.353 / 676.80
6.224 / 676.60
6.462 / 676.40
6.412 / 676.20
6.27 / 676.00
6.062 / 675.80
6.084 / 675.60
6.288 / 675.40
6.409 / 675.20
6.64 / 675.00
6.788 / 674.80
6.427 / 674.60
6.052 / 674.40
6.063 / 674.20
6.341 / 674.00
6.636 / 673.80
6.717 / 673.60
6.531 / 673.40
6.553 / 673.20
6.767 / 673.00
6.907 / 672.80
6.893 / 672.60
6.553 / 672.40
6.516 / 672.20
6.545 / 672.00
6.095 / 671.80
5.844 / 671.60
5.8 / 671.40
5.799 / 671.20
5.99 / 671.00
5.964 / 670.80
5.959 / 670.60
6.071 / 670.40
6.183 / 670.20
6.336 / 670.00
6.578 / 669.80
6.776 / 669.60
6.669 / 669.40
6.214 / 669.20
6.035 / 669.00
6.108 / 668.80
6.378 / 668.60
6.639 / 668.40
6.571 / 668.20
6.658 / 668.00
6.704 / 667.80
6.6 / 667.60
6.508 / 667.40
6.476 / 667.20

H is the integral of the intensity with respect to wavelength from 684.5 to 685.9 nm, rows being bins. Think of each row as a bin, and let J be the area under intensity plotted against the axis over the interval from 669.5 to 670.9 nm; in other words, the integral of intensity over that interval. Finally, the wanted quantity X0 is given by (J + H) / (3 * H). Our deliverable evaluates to 0.650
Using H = 9.24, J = 8.8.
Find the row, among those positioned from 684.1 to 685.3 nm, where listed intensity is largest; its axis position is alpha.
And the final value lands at 684.60 nm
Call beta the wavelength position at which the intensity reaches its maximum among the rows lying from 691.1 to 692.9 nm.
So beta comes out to 691.40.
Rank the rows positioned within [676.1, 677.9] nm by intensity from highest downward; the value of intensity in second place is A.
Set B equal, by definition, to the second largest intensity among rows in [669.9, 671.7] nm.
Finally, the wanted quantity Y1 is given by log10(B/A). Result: -0.025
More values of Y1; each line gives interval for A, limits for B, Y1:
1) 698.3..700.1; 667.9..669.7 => 0.010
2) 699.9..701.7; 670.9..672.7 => -0.003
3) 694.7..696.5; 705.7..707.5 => 0.037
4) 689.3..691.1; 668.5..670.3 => -0.007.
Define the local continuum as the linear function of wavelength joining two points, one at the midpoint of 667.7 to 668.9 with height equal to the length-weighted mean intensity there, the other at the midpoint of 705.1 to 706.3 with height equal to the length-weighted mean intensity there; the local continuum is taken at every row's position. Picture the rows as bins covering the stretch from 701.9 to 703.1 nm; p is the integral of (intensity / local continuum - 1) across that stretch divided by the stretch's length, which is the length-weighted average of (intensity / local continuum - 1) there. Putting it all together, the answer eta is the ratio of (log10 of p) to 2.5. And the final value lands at -0.89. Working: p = 0.006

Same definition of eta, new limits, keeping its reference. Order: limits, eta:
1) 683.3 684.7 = -0.54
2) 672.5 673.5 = -0.57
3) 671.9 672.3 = -0.91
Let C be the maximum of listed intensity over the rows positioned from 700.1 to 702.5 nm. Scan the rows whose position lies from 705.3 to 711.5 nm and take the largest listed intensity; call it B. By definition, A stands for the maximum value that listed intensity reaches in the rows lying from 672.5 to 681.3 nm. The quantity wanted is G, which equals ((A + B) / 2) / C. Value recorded 1.04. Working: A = 6.907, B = 6.978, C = 6.675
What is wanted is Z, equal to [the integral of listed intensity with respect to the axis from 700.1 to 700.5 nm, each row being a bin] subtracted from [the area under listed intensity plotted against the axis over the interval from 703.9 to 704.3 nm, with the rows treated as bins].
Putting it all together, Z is -0.11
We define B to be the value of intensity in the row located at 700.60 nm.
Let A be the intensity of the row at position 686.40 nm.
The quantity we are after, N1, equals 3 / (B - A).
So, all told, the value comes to -3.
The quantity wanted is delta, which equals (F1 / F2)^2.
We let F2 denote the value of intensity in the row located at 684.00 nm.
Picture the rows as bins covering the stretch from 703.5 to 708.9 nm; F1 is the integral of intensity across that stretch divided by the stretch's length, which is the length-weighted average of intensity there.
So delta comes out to 0.84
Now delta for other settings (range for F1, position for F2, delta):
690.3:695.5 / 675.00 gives 0.78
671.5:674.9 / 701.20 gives 1.16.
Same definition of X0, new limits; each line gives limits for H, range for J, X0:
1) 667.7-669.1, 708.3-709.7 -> 0.655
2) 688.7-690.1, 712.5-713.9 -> 0.683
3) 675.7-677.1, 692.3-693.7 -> 0.609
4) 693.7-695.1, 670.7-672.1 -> 0.665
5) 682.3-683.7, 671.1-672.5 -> 0.642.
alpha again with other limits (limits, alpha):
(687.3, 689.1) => 687.40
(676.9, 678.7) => 678.60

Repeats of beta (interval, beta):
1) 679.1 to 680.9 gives 679.20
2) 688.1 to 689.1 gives 688.80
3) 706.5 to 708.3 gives 706.60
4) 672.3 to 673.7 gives 672.80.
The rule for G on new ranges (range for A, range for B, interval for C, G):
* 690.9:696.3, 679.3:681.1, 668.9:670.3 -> 1.00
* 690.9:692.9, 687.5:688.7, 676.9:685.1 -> 0.95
